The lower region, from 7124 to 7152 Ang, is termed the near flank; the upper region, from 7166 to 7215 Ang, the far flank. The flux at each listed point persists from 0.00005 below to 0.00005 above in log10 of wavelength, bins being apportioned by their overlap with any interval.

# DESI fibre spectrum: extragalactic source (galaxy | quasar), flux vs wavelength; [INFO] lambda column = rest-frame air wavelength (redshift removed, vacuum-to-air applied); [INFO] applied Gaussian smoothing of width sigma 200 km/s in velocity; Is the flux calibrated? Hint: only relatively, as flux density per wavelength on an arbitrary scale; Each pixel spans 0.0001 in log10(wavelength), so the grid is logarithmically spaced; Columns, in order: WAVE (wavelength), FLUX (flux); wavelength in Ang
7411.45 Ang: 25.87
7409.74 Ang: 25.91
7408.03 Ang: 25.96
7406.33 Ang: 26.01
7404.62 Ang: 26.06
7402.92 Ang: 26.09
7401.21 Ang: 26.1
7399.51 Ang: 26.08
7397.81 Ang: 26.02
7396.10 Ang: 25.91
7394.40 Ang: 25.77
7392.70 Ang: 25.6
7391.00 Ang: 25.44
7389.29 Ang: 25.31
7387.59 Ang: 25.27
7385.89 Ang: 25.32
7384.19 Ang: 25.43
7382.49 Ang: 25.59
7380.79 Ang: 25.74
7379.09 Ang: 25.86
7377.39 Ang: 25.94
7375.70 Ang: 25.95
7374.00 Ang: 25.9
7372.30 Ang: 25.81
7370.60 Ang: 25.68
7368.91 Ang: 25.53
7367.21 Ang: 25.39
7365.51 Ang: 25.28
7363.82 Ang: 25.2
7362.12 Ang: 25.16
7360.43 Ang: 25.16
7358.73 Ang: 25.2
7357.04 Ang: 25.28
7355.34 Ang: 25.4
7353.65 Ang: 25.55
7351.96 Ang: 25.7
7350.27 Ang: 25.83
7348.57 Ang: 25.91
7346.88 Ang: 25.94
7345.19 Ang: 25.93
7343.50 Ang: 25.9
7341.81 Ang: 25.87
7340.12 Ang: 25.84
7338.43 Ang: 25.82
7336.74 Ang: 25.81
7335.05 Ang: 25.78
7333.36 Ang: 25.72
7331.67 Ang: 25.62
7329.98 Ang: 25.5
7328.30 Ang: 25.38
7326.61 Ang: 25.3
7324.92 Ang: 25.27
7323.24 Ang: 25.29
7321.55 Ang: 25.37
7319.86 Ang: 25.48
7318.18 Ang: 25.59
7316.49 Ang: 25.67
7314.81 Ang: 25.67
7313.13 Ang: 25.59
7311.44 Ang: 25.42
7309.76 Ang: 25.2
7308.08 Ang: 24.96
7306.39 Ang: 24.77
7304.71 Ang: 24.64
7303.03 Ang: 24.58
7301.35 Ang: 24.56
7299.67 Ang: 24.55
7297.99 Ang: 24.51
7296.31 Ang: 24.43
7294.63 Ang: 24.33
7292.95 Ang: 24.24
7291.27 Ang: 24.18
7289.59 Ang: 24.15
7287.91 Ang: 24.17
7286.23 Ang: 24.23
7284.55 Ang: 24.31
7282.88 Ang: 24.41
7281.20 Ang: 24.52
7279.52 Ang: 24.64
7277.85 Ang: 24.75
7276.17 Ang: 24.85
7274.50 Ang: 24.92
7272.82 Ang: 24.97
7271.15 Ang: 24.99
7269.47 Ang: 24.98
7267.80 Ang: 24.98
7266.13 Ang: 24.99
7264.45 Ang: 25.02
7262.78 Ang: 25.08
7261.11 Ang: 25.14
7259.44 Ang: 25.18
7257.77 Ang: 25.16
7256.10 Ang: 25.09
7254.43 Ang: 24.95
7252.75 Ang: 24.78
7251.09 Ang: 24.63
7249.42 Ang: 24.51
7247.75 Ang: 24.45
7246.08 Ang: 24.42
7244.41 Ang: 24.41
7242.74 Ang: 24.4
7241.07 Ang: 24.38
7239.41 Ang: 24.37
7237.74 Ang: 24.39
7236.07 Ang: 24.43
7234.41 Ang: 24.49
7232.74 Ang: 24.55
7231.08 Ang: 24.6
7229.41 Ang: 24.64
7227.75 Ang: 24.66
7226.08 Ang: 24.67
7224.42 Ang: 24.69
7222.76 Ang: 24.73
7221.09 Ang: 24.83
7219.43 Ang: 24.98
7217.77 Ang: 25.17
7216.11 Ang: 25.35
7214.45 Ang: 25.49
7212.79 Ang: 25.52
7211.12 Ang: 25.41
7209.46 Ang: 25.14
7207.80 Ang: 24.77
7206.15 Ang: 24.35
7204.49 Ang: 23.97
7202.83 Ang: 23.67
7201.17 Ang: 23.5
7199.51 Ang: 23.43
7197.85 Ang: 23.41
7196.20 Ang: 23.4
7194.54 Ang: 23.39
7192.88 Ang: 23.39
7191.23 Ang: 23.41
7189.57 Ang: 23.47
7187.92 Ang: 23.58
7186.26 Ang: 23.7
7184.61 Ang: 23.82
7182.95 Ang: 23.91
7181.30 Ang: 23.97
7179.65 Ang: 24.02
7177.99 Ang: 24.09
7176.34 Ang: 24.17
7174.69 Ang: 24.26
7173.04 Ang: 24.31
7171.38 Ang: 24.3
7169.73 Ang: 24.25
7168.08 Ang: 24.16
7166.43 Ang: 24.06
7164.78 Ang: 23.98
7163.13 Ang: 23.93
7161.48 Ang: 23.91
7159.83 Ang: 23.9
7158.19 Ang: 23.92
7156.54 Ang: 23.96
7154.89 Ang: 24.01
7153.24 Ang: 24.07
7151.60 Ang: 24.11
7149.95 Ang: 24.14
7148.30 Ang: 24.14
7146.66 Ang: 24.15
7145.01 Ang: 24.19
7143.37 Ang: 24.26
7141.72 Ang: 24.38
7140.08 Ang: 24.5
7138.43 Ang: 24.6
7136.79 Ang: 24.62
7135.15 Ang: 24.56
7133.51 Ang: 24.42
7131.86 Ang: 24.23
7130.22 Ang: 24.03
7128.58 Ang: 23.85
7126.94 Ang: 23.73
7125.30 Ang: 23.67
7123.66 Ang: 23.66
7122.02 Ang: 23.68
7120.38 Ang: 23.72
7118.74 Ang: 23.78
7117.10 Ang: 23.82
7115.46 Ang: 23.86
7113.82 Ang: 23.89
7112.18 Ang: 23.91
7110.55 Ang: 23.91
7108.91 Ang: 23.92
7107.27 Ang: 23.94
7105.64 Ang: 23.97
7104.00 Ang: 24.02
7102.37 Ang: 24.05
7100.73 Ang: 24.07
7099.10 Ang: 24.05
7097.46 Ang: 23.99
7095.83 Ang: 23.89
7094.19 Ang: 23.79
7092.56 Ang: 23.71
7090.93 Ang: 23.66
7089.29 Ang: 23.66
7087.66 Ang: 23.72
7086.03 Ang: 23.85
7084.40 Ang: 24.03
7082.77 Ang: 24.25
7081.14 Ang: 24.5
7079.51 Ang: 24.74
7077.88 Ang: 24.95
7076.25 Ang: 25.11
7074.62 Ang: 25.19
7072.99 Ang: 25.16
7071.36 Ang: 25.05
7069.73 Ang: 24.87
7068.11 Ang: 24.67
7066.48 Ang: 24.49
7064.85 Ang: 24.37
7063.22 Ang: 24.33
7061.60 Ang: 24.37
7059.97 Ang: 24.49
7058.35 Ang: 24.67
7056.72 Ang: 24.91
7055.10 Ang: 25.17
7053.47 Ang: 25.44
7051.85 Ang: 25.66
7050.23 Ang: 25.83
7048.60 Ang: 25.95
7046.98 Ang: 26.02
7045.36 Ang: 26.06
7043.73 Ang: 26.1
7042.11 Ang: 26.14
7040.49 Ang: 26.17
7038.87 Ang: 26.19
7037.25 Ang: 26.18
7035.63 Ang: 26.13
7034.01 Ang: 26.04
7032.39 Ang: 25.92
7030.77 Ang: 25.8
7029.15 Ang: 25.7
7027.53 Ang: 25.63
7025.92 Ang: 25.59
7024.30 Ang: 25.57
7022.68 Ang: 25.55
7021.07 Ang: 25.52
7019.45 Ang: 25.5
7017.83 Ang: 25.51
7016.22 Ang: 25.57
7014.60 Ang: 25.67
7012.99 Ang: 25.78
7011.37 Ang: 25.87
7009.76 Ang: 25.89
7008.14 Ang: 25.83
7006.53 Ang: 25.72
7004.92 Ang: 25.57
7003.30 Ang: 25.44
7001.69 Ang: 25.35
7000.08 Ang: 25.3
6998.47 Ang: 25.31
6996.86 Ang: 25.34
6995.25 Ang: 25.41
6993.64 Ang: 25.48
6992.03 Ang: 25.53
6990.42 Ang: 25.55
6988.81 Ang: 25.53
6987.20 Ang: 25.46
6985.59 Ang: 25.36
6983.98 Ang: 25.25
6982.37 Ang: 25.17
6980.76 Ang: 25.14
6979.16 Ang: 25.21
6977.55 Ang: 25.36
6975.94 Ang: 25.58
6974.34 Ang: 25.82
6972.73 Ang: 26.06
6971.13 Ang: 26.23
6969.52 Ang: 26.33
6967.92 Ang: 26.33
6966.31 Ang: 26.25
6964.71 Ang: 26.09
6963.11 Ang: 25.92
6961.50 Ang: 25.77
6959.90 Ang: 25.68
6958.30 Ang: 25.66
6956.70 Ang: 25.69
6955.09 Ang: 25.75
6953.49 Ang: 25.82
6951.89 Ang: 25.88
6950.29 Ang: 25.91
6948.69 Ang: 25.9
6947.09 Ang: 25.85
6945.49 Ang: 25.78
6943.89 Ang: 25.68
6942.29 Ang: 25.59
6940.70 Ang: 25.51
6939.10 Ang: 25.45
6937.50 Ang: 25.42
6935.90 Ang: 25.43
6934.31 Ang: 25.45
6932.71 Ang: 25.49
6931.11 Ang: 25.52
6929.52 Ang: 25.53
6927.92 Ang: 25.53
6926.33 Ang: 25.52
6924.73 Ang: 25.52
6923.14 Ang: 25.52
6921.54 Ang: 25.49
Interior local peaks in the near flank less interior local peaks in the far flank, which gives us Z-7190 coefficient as -1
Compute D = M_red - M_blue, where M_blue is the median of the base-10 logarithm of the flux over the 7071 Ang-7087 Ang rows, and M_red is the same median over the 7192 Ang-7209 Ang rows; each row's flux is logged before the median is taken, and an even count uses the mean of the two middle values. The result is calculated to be -0.025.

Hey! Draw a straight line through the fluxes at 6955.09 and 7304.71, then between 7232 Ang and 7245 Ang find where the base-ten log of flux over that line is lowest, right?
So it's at 7239.41 Ang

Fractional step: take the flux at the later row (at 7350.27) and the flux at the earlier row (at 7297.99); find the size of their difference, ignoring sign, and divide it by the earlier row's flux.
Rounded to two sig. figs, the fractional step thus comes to 0.054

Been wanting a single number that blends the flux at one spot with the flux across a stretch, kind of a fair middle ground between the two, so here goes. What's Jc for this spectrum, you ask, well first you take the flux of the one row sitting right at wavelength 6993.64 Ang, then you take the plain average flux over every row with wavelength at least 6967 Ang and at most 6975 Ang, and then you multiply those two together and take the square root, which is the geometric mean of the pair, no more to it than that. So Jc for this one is 25.8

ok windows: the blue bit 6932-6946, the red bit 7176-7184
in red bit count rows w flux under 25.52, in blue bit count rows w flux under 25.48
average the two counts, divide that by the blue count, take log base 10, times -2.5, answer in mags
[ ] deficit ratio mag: -0.13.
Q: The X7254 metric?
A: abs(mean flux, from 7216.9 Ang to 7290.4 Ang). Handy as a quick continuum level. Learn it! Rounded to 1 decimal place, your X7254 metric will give 24.7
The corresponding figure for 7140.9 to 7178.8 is 24.1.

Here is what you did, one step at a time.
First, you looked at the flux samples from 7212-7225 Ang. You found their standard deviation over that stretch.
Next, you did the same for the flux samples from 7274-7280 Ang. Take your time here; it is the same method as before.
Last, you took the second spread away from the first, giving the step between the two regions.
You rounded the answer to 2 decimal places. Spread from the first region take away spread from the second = 0.21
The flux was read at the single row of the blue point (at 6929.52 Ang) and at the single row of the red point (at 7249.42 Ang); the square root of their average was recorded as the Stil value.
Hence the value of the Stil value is 5.00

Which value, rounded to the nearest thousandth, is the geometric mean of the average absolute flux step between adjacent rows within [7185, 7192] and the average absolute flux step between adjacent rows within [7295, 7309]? 0.086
